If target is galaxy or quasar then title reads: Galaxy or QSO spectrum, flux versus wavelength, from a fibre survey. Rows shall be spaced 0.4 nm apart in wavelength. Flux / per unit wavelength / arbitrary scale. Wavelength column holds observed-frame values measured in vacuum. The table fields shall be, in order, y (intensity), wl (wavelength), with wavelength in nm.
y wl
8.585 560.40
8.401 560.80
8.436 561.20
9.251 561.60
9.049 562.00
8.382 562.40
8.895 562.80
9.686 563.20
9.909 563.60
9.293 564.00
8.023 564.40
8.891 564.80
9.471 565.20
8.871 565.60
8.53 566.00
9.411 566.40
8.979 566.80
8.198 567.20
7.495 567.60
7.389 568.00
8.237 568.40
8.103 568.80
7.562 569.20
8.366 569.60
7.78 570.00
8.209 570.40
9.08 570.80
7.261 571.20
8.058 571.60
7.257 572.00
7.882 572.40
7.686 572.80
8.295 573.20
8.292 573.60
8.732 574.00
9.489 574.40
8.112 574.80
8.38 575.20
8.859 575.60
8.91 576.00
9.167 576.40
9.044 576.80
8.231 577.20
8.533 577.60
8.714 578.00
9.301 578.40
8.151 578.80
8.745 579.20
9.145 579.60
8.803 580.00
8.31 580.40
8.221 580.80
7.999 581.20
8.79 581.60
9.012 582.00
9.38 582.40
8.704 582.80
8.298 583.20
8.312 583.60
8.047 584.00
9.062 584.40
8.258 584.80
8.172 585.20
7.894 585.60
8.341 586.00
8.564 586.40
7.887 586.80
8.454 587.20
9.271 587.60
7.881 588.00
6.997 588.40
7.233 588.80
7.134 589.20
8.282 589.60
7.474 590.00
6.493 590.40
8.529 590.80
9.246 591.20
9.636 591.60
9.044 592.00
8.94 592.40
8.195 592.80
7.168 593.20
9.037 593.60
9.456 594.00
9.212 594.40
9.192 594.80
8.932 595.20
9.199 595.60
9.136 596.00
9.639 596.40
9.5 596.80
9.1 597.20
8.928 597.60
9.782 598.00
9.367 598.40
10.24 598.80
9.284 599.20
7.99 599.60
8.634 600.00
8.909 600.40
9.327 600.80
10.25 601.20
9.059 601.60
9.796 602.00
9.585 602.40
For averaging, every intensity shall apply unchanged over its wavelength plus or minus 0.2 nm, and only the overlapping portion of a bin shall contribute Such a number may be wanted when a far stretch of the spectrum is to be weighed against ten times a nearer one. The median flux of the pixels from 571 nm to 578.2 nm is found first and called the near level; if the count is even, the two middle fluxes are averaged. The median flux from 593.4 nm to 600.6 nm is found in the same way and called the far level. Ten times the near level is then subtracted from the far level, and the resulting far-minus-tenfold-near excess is -74.2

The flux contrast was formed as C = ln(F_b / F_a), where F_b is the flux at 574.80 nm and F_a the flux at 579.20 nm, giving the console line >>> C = -0.075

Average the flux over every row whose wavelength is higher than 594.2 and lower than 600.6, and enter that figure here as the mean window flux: 9.19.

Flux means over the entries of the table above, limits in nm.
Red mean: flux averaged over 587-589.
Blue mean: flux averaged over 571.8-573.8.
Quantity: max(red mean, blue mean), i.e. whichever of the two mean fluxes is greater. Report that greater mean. 7.97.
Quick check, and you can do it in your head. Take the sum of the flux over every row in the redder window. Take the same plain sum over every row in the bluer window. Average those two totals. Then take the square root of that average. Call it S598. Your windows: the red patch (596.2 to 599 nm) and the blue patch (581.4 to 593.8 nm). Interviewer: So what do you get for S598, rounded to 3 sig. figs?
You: 12.7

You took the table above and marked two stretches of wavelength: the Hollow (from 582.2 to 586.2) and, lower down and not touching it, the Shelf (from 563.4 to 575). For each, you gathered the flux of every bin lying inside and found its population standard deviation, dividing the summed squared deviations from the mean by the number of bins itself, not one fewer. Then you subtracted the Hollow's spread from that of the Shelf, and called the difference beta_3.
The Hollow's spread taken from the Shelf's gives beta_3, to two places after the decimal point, 0.27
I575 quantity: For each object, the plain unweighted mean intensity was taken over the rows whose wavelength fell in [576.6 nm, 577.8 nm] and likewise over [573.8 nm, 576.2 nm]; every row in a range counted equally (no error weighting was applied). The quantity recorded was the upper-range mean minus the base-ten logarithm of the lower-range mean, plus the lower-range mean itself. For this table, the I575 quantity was 16.4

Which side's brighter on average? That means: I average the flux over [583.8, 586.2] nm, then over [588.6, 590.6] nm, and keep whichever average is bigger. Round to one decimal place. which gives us 8.3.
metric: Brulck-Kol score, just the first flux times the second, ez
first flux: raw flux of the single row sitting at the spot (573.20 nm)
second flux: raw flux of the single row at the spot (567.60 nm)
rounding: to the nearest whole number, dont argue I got 62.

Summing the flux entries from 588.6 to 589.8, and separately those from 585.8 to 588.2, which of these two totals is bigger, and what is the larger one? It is 50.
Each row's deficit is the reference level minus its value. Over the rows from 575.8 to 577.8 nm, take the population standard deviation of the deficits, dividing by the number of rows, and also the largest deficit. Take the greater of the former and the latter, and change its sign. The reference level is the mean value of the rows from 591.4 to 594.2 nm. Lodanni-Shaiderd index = -0.55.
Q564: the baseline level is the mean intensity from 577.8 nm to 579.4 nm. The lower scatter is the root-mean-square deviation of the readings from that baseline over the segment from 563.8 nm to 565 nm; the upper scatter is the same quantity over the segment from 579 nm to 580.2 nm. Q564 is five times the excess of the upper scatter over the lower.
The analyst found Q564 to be -1.4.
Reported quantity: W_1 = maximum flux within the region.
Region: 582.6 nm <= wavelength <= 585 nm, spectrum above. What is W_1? 9.062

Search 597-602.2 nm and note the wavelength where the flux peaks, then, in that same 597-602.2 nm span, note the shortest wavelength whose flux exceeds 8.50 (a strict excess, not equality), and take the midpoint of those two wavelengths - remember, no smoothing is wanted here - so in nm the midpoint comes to 599.20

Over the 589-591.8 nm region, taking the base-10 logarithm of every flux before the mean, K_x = 0.905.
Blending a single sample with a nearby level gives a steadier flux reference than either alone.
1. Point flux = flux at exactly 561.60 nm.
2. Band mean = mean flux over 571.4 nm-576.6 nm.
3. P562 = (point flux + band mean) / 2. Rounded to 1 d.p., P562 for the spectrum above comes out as 8.8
